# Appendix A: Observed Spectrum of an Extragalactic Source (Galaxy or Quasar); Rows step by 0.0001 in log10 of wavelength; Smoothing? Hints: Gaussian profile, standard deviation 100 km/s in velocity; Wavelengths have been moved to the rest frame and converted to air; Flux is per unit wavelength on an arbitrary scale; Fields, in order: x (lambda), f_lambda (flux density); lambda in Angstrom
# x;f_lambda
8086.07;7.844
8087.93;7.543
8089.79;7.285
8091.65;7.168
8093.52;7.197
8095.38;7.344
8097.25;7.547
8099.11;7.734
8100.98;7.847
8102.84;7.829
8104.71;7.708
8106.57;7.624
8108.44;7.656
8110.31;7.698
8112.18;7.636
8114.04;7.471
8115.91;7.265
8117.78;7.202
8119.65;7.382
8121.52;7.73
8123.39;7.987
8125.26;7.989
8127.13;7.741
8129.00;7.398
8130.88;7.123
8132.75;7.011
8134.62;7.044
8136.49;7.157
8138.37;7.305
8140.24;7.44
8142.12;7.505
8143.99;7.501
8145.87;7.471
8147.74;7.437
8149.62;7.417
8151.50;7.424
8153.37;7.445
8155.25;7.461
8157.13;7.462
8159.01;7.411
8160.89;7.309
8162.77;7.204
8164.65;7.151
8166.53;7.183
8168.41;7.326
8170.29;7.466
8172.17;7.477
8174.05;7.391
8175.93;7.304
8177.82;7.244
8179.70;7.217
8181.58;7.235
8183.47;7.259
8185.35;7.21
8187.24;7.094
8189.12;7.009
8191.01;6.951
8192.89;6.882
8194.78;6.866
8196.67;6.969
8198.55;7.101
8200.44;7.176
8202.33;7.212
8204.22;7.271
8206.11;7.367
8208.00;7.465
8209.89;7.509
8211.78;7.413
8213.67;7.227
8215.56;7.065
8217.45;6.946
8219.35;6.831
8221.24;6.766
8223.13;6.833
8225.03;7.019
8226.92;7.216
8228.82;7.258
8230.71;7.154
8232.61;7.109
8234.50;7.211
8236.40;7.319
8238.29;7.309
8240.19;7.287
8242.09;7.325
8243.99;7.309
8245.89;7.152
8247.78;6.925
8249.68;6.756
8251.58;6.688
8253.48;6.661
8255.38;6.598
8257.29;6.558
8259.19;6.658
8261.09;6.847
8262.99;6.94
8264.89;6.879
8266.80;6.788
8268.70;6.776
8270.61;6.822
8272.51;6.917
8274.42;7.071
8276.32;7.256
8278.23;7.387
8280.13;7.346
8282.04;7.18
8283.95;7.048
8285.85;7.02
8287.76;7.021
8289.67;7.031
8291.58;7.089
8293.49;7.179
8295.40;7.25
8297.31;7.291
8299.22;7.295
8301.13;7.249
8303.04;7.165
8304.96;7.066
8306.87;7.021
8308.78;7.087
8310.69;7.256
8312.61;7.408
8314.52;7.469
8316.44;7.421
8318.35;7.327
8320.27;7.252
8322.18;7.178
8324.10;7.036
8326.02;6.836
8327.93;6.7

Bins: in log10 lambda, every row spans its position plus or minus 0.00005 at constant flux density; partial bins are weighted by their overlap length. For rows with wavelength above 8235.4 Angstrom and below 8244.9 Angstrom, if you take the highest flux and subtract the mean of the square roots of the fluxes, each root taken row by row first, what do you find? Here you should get 4.62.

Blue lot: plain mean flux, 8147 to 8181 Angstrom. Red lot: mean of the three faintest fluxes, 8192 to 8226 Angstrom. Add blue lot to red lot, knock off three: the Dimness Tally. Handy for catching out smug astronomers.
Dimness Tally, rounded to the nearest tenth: 11.2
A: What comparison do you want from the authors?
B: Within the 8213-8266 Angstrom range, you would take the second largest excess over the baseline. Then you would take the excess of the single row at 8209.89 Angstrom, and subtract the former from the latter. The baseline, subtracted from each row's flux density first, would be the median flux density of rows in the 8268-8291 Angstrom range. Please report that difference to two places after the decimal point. 0.19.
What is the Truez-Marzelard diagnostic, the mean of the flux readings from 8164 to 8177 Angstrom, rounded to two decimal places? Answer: 7.33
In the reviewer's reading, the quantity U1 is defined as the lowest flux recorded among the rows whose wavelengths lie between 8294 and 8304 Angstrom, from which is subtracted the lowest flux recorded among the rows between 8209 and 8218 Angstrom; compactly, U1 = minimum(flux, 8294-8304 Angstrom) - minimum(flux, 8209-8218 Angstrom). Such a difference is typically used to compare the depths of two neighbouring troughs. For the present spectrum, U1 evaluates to 0.22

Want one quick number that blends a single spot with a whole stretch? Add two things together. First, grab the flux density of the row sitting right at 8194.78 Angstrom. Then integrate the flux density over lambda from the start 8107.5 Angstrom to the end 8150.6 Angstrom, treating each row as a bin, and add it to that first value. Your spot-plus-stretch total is 328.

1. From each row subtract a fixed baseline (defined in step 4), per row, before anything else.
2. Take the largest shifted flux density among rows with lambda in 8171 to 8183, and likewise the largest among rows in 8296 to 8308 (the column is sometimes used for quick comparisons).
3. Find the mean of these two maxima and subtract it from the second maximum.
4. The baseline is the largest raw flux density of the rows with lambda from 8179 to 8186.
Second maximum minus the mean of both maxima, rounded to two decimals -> -0.09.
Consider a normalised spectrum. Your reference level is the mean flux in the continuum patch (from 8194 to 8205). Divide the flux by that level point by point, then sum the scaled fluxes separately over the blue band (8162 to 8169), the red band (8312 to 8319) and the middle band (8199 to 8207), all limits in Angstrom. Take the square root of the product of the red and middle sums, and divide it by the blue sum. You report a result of 1.02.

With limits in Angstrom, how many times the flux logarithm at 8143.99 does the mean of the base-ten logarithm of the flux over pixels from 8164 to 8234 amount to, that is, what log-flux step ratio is 0.977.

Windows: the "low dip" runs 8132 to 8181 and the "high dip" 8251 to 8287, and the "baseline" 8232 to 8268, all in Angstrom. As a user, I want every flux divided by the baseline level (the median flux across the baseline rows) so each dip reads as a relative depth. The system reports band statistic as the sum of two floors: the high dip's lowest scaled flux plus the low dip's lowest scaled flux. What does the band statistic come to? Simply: 1.96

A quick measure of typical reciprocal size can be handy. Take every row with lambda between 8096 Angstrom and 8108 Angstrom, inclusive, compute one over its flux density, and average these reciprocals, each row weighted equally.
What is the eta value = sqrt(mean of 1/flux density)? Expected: 0.360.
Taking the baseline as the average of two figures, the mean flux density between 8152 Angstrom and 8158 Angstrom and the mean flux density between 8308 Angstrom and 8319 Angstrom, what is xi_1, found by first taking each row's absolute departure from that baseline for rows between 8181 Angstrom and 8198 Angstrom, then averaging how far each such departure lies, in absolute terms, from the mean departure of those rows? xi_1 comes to 0.13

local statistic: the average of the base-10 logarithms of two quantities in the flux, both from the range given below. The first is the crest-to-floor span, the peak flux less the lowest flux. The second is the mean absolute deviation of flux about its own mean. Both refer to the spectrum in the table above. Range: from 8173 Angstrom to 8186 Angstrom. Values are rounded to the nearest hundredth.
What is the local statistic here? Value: -1.04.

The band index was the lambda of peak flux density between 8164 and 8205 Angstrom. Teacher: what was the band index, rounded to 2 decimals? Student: 8172.17 Angstrom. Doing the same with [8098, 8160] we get 8125.26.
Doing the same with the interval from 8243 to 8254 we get 8243.99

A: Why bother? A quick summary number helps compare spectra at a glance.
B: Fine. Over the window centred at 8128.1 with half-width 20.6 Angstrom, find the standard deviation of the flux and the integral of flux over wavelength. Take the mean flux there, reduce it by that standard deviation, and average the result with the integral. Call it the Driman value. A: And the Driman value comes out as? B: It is 157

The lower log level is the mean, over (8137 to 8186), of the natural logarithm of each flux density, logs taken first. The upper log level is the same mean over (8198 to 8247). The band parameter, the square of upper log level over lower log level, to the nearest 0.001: 0.977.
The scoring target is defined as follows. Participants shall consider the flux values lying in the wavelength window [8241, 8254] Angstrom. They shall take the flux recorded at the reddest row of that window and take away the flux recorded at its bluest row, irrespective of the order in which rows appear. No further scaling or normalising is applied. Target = -0.7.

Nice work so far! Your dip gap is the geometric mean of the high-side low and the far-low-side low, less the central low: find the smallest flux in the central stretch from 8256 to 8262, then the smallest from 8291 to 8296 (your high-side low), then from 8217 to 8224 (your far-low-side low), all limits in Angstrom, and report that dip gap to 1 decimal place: 0.4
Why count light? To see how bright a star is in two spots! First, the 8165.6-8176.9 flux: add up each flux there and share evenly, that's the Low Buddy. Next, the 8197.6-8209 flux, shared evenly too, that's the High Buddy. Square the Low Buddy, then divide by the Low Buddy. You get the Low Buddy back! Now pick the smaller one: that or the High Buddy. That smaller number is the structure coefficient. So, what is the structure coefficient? 7.27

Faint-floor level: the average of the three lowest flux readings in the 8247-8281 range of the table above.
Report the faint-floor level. 6.60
